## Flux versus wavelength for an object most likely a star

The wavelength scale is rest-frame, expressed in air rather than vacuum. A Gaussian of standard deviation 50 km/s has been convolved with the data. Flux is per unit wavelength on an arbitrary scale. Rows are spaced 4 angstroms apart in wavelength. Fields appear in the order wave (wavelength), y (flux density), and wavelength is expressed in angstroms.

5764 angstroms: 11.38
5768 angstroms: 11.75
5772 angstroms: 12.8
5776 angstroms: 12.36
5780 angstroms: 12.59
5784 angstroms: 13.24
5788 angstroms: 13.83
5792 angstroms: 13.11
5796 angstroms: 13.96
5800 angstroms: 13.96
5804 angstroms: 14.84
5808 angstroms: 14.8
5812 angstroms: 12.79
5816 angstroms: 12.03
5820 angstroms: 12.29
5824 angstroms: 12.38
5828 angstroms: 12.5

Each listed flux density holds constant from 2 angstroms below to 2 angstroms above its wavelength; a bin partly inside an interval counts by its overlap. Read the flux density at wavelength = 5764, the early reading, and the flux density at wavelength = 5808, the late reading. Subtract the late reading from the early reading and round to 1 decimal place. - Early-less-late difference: -3.4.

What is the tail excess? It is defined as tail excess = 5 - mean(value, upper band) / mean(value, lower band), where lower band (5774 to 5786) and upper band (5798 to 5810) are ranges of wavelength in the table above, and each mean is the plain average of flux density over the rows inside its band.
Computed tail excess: 3.858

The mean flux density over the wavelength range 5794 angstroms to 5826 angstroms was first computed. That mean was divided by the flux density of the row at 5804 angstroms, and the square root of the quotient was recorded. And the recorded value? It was 0.95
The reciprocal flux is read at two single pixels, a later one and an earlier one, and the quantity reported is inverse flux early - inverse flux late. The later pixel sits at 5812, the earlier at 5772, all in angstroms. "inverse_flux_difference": 0.000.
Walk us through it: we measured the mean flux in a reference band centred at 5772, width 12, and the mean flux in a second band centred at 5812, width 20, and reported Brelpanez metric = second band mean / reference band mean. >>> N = 1.09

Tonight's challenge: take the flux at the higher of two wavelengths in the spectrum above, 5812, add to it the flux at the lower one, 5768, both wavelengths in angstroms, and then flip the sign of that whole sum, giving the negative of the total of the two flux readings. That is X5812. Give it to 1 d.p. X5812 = -24.5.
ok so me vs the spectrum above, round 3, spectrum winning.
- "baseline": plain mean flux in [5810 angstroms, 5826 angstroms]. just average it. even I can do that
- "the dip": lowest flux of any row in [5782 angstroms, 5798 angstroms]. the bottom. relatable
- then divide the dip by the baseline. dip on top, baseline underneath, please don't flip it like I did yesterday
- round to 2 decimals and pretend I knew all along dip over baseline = 1.06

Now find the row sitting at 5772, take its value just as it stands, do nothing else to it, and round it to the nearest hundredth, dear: 12.80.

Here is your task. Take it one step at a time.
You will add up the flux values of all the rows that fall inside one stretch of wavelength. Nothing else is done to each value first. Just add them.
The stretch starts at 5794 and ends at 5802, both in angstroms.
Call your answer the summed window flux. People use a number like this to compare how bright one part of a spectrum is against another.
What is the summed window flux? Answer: 28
